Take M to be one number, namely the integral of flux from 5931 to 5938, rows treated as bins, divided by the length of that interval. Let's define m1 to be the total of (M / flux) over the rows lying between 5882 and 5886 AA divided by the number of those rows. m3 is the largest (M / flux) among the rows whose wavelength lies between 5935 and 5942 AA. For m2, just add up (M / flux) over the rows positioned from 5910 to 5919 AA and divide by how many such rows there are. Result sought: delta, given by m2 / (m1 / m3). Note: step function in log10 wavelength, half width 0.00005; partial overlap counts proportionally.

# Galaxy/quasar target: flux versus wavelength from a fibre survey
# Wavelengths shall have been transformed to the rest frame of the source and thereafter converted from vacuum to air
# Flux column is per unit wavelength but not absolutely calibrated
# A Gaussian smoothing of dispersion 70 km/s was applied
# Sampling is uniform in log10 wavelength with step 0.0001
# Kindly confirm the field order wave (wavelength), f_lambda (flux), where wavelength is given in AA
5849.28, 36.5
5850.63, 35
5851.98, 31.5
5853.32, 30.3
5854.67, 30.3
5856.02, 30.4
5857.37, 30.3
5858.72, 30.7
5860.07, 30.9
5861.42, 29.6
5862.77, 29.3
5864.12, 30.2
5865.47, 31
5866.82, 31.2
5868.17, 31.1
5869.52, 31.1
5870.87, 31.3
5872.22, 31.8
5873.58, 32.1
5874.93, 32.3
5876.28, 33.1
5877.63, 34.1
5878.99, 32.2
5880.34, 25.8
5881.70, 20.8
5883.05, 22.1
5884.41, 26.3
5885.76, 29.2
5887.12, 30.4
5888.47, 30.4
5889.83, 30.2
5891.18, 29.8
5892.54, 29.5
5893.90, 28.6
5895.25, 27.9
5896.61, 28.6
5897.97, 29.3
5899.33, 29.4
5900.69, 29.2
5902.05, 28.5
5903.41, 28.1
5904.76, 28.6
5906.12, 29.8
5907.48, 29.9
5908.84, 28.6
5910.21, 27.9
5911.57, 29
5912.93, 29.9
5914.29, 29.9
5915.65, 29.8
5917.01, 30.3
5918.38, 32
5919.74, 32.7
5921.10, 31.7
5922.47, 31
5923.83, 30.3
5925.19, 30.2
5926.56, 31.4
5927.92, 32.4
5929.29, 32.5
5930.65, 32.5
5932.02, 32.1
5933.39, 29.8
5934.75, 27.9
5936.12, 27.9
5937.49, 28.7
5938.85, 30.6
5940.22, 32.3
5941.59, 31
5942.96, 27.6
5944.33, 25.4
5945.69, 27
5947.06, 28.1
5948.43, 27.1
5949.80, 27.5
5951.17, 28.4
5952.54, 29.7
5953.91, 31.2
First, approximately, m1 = 1.15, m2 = 0.99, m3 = 1.05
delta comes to 0.90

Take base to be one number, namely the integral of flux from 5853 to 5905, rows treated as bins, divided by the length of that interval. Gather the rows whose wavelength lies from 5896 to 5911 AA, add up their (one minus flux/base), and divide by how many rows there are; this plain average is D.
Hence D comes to 0.025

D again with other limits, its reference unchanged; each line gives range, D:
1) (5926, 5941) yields -0.037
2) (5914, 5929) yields -0.048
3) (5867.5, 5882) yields -0.030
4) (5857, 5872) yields -0.033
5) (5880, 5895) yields 0.070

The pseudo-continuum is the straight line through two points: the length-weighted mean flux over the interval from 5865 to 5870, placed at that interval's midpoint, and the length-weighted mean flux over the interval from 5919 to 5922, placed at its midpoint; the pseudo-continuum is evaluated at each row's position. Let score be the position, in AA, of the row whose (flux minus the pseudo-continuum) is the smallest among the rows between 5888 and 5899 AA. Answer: 5895.25 AA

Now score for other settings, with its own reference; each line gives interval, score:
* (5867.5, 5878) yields 5869.52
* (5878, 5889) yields 5881.70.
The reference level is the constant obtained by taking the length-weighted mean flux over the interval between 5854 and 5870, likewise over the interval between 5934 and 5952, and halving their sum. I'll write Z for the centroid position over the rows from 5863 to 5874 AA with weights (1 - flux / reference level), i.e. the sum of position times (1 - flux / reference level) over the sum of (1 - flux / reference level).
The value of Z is 5869.7 AA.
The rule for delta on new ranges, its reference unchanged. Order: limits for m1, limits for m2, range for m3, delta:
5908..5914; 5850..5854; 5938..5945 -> 1.04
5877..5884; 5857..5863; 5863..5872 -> 0.84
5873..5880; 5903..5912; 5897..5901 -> 1.14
